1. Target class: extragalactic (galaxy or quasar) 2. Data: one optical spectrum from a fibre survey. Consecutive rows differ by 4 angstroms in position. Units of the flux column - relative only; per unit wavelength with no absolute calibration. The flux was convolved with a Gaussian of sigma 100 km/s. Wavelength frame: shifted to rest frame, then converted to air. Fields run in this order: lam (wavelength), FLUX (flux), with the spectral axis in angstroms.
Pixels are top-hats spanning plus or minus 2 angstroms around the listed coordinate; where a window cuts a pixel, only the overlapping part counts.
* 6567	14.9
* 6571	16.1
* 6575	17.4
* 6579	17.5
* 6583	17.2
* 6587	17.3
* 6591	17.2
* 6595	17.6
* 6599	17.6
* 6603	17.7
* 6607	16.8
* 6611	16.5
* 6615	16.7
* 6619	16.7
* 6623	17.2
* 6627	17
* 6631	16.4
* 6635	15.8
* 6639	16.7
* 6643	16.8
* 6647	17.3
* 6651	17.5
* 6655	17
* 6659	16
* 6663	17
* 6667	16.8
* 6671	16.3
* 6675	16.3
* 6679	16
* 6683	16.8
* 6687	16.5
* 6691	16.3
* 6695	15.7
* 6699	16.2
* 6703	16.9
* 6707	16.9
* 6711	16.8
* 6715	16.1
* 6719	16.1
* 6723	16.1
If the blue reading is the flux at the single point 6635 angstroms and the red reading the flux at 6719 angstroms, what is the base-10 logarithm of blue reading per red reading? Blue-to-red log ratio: -0.01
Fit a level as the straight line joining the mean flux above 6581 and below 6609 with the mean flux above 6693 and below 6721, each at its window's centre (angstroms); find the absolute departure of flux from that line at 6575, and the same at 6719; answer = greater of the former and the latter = 0.18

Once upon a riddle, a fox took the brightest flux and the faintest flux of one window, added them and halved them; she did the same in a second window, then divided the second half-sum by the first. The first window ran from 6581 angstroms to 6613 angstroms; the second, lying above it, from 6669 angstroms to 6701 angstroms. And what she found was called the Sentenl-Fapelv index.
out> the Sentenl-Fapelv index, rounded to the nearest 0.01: 0.95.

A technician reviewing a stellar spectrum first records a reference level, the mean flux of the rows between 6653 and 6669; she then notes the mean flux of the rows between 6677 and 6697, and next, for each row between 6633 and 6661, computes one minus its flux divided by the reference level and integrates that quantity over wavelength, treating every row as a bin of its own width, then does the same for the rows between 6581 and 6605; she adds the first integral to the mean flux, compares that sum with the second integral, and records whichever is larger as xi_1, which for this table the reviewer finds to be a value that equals 16.2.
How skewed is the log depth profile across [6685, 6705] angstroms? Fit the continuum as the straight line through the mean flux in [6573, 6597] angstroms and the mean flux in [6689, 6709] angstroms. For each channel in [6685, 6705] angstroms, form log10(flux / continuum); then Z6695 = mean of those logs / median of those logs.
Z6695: 0.71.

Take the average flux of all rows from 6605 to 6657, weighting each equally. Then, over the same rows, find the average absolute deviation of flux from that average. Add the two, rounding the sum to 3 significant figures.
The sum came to 17.1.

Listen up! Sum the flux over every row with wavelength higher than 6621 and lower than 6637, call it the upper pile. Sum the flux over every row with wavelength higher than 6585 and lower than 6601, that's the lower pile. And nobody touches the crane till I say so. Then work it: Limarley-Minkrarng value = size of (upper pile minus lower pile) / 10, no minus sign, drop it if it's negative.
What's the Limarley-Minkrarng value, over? 0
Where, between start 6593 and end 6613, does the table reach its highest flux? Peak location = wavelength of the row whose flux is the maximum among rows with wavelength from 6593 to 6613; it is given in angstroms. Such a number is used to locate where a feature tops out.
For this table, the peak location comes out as 6603 angstroms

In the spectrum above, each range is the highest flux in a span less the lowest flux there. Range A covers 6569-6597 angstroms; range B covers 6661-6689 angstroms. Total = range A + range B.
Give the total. 2.50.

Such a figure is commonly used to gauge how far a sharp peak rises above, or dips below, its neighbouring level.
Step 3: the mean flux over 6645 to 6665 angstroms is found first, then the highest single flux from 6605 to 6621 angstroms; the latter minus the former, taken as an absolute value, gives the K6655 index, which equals 0.16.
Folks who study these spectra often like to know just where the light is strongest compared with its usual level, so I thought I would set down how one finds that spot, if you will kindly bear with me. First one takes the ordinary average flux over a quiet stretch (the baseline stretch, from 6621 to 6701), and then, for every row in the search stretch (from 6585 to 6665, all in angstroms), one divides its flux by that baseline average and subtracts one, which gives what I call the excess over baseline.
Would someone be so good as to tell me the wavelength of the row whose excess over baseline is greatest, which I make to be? 6603 angstroms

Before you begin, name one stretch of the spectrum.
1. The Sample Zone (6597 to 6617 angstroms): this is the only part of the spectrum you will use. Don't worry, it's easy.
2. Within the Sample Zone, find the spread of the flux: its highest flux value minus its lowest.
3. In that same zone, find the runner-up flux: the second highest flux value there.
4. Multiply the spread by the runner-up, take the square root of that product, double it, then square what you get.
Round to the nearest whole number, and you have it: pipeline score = 84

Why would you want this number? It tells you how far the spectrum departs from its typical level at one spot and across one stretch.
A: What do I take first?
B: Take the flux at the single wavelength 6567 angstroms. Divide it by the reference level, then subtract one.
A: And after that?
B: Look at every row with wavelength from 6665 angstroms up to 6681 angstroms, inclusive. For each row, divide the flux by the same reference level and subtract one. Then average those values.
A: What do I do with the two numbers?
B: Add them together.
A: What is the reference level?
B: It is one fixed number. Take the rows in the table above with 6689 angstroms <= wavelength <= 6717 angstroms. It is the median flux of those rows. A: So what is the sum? -0.083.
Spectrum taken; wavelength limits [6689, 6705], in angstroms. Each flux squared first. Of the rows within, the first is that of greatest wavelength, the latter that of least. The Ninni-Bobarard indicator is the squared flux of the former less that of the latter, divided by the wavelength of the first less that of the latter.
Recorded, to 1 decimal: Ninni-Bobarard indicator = 1.7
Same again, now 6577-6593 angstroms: -0.9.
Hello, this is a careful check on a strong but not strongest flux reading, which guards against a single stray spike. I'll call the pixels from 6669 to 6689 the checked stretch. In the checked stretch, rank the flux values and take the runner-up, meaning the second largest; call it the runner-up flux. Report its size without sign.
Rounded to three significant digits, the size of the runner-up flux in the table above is 16.5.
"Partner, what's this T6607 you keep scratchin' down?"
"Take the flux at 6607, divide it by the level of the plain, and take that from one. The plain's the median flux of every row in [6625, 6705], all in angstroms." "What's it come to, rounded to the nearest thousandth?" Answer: -0.012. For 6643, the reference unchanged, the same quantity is -0.012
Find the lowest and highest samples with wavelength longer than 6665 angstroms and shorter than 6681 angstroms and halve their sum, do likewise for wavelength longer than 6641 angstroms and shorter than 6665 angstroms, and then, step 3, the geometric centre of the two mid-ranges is 16.6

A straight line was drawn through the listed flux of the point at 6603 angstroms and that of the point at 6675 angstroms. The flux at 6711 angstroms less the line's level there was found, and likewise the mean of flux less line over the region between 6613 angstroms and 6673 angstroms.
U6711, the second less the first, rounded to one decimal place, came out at -1.4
